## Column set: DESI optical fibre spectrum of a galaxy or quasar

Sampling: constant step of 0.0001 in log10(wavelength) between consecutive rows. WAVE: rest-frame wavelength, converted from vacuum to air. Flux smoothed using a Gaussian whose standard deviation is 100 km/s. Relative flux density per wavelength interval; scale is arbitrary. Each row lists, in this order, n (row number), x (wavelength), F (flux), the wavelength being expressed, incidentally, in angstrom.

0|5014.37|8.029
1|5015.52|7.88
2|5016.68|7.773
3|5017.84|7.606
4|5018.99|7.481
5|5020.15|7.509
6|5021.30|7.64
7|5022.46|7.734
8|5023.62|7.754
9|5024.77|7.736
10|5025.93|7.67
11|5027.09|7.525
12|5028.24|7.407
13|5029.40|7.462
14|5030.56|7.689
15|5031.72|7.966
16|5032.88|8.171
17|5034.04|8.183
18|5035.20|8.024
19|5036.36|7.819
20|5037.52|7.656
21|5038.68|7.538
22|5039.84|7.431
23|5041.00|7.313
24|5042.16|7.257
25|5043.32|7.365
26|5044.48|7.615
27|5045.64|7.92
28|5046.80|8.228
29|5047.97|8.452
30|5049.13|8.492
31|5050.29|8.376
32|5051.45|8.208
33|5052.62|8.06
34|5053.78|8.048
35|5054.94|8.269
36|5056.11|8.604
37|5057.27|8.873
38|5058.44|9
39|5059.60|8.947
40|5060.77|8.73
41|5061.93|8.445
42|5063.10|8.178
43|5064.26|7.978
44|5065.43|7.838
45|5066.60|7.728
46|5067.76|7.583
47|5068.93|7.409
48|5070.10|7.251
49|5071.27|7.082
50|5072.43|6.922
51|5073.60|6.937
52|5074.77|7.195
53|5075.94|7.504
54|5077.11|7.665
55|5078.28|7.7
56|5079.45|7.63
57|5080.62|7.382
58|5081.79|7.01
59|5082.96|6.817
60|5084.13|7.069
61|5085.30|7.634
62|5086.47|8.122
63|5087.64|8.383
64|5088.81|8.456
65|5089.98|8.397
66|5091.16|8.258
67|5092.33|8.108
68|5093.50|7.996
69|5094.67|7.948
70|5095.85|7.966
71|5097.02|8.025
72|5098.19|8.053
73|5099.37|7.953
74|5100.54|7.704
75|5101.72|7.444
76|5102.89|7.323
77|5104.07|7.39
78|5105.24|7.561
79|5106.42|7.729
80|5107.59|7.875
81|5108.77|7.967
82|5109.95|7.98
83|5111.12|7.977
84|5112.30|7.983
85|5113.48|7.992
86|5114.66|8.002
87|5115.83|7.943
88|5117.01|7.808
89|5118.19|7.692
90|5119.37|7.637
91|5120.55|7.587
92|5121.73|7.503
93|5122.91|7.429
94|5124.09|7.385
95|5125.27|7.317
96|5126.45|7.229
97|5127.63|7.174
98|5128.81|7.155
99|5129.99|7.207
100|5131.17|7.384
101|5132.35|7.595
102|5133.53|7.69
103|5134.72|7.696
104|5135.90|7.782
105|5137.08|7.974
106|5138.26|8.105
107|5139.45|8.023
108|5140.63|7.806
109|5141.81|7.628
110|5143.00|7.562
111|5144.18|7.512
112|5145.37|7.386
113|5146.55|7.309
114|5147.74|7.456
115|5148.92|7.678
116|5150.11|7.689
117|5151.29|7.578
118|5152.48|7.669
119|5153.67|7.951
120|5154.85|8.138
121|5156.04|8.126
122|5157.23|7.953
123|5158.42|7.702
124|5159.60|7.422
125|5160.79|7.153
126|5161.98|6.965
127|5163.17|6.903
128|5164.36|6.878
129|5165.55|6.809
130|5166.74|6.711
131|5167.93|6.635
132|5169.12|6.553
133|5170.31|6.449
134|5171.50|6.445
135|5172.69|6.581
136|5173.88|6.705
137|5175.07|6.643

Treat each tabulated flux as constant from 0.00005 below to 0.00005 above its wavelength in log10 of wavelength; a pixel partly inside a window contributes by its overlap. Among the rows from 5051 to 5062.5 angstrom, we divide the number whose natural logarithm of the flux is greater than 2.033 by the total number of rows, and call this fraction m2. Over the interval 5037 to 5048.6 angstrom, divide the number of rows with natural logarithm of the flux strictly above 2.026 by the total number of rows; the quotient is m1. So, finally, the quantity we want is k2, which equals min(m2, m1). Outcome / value 0.50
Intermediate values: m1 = 0.50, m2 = 1.00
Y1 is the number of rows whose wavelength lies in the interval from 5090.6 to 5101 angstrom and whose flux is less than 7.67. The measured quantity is 0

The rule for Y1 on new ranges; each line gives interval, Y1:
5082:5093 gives 3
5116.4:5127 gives 7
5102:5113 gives 3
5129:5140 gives 3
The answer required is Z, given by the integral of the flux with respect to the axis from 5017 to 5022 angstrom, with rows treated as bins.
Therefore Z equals 37.9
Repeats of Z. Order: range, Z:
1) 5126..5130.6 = 33.1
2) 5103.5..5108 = 34.4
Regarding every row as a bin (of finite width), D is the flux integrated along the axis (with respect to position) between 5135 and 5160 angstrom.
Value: 194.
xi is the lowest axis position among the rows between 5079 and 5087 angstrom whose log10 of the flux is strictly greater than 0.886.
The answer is 5086.47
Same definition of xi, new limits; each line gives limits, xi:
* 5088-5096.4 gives 5088.81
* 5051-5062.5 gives 5051.45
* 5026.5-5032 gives 5031.72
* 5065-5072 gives 5065.43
